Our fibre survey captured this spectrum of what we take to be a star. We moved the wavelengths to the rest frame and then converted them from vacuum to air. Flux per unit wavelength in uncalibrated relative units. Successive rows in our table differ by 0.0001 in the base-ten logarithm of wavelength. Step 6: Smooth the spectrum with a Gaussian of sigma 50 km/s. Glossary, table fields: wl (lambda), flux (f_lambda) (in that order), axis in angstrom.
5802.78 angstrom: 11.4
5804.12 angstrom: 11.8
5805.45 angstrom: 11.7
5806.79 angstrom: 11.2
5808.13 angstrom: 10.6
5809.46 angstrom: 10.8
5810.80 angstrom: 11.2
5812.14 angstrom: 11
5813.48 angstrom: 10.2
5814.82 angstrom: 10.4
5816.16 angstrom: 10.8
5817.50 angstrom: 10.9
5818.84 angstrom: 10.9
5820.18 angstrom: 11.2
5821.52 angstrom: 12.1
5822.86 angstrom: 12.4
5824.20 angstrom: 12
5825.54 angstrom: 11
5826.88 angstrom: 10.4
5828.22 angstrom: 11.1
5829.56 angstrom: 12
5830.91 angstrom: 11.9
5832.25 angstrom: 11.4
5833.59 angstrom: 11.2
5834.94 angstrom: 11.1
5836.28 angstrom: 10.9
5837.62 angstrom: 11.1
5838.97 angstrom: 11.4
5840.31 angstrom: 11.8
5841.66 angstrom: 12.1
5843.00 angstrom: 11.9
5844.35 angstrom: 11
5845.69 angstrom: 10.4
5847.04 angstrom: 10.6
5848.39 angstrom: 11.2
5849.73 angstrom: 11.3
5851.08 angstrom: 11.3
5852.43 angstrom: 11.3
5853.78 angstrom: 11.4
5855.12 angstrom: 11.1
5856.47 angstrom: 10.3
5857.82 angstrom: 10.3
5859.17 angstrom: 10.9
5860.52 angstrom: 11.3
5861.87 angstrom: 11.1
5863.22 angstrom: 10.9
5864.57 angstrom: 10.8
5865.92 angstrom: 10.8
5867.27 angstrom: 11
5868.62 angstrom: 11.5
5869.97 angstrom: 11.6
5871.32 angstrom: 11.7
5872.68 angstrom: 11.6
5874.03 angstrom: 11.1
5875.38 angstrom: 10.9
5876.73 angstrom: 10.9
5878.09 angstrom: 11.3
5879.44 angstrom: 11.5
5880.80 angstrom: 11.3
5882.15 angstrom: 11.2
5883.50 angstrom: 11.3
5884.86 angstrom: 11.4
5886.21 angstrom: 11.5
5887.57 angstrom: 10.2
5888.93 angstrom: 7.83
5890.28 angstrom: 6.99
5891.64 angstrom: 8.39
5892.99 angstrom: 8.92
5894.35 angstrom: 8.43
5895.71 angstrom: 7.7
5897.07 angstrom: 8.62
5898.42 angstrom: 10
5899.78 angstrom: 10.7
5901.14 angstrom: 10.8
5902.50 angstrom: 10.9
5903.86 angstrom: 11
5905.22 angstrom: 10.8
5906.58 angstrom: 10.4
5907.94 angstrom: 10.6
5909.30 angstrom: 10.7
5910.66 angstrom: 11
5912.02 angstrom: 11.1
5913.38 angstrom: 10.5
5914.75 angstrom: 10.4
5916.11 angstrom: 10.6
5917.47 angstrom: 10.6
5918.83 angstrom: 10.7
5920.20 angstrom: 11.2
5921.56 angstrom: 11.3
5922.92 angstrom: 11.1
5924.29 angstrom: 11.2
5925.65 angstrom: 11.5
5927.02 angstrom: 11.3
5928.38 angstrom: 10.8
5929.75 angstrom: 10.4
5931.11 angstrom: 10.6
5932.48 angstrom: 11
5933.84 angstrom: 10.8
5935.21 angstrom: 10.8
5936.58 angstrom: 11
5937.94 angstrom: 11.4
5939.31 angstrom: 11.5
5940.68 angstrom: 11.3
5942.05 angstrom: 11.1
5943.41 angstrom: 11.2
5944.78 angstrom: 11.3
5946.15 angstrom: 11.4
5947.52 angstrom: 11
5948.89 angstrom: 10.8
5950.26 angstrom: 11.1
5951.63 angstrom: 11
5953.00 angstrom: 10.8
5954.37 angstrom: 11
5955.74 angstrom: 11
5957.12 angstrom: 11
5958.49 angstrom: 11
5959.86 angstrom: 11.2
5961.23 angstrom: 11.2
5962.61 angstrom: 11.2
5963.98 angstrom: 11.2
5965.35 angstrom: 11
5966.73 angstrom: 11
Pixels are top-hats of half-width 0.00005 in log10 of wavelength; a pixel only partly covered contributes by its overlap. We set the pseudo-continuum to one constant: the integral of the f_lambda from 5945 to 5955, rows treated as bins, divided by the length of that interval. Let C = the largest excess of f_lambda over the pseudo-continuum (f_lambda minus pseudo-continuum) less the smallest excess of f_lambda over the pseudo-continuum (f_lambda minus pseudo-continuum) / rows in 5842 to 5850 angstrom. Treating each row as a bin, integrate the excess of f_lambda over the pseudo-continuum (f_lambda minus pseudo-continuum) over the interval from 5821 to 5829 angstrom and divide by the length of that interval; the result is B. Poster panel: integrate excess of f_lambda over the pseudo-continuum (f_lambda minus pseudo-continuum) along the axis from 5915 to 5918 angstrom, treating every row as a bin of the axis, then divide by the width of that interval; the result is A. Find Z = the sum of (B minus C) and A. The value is -1.5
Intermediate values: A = -0.5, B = 0.47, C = 1.5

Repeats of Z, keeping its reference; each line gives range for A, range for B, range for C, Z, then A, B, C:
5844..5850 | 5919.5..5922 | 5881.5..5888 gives -1.2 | -0.2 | 0.22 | 1.3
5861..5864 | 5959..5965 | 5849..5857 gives -1.0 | 0.0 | 0.16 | 1.1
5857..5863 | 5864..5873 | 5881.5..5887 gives -0.2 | -0.1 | 0.25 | 0.3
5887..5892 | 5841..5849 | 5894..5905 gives -5.8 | -2.7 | 0.17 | 3.3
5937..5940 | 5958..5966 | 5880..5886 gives 0.3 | 0.4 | 0.11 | 0.2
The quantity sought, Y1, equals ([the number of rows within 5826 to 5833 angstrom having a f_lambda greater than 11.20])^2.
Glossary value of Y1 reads 9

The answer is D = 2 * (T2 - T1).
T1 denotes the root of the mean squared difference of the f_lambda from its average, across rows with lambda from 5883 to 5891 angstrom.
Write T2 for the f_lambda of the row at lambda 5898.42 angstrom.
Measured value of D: 16.4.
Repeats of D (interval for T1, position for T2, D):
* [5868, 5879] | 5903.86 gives 21.4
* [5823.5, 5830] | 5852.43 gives 21.4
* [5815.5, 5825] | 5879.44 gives 21.8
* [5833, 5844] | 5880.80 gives 21.8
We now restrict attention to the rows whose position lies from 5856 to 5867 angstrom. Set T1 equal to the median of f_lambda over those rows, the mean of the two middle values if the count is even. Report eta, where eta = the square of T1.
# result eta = 118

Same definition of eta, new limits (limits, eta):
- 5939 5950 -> 127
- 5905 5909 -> 112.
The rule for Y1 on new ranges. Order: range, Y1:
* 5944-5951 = 4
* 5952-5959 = 0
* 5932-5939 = 1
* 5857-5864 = 1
